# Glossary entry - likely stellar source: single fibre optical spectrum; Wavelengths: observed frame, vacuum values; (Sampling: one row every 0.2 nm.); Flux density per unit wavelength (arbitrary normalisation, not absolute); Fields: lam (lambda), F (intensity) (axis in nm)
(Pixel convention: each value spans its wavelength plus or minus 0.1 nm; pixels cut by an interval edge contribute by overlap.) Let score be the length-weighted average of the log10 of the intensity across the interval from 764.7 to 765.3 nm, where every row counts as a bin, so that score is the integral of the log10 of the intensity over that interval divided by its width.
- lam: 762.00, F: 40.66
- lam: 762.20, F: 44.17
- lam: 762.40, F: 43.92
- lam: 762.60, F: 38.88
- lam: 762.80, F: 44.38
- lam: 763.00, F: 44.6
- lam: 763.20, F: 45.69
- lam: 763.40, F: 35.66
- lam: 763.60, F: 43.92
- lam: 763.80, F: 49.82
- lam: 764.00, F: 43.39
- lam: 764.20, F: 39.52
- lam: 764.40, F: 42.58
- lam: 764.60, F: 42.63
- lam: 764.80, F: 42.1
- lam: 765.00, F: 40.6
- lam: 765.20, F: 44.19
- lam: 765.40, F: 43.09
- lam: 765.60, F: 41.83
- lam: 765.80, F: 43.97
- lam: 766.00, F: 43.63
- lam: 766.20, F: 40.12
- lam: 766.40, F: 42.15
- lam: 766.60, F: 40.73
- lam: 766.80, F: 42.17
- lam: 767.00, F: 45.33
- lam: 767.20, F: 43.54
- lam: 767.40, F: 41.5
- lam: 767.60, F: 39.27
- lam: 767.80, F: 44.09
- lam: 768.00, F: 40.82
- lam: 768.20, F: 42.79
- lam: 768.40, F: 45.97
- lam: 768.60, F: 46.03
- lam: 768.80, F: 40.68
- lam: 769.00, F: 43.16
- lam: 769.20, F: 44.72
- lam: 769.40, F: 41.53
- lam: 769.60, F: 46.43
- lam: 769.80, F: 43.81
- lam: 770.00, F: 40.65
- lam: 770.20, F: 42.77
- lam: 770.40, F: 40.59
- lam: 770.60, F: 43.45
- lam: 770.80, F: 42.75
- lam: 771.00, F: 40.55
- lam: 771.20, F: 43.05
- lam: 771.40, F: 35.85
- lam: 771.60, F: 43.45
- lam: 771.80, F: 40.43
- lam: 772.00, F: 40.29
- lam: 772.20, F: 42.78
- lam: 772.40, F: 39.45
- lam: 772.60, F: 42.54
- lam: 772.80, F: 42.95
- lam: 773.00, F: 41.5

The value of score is 1.626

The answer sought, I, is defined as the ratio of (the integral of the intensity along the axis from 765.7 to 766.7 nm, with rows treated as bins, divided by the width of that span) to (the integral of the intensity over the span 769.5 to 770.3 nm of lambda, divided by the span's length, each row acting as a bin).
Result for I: 0.97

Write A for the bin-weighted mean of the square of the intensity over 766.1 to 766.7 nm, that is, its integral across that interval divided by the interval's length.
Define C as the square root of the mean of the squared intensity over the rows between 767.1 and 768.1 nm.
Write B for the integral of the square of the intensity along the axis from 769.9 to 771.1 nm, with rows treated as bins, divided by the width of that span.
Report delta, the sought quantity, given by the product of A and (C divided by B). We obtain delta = 40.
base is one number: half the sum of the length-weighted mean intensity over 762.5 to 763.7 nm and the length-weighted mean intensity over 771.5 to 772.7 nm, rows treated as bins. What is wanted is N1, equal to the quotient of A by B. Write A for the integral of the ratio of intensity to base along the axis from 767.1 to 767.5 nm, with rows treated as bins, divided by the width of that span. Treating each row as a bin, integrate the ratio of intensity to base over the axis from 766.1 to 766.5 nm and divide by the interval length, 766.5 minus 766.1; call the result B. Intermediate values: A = 1.02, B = 0.983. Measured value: 1.03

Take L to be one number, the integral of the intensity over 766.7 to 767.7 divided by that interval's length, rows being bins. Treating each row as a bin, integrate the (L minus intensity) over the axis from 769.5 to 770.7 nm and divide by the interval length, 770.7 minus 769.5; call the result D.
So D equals -0.6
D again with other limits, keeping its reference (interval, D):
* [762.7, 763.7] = -0.5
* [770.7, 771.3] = 0.2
